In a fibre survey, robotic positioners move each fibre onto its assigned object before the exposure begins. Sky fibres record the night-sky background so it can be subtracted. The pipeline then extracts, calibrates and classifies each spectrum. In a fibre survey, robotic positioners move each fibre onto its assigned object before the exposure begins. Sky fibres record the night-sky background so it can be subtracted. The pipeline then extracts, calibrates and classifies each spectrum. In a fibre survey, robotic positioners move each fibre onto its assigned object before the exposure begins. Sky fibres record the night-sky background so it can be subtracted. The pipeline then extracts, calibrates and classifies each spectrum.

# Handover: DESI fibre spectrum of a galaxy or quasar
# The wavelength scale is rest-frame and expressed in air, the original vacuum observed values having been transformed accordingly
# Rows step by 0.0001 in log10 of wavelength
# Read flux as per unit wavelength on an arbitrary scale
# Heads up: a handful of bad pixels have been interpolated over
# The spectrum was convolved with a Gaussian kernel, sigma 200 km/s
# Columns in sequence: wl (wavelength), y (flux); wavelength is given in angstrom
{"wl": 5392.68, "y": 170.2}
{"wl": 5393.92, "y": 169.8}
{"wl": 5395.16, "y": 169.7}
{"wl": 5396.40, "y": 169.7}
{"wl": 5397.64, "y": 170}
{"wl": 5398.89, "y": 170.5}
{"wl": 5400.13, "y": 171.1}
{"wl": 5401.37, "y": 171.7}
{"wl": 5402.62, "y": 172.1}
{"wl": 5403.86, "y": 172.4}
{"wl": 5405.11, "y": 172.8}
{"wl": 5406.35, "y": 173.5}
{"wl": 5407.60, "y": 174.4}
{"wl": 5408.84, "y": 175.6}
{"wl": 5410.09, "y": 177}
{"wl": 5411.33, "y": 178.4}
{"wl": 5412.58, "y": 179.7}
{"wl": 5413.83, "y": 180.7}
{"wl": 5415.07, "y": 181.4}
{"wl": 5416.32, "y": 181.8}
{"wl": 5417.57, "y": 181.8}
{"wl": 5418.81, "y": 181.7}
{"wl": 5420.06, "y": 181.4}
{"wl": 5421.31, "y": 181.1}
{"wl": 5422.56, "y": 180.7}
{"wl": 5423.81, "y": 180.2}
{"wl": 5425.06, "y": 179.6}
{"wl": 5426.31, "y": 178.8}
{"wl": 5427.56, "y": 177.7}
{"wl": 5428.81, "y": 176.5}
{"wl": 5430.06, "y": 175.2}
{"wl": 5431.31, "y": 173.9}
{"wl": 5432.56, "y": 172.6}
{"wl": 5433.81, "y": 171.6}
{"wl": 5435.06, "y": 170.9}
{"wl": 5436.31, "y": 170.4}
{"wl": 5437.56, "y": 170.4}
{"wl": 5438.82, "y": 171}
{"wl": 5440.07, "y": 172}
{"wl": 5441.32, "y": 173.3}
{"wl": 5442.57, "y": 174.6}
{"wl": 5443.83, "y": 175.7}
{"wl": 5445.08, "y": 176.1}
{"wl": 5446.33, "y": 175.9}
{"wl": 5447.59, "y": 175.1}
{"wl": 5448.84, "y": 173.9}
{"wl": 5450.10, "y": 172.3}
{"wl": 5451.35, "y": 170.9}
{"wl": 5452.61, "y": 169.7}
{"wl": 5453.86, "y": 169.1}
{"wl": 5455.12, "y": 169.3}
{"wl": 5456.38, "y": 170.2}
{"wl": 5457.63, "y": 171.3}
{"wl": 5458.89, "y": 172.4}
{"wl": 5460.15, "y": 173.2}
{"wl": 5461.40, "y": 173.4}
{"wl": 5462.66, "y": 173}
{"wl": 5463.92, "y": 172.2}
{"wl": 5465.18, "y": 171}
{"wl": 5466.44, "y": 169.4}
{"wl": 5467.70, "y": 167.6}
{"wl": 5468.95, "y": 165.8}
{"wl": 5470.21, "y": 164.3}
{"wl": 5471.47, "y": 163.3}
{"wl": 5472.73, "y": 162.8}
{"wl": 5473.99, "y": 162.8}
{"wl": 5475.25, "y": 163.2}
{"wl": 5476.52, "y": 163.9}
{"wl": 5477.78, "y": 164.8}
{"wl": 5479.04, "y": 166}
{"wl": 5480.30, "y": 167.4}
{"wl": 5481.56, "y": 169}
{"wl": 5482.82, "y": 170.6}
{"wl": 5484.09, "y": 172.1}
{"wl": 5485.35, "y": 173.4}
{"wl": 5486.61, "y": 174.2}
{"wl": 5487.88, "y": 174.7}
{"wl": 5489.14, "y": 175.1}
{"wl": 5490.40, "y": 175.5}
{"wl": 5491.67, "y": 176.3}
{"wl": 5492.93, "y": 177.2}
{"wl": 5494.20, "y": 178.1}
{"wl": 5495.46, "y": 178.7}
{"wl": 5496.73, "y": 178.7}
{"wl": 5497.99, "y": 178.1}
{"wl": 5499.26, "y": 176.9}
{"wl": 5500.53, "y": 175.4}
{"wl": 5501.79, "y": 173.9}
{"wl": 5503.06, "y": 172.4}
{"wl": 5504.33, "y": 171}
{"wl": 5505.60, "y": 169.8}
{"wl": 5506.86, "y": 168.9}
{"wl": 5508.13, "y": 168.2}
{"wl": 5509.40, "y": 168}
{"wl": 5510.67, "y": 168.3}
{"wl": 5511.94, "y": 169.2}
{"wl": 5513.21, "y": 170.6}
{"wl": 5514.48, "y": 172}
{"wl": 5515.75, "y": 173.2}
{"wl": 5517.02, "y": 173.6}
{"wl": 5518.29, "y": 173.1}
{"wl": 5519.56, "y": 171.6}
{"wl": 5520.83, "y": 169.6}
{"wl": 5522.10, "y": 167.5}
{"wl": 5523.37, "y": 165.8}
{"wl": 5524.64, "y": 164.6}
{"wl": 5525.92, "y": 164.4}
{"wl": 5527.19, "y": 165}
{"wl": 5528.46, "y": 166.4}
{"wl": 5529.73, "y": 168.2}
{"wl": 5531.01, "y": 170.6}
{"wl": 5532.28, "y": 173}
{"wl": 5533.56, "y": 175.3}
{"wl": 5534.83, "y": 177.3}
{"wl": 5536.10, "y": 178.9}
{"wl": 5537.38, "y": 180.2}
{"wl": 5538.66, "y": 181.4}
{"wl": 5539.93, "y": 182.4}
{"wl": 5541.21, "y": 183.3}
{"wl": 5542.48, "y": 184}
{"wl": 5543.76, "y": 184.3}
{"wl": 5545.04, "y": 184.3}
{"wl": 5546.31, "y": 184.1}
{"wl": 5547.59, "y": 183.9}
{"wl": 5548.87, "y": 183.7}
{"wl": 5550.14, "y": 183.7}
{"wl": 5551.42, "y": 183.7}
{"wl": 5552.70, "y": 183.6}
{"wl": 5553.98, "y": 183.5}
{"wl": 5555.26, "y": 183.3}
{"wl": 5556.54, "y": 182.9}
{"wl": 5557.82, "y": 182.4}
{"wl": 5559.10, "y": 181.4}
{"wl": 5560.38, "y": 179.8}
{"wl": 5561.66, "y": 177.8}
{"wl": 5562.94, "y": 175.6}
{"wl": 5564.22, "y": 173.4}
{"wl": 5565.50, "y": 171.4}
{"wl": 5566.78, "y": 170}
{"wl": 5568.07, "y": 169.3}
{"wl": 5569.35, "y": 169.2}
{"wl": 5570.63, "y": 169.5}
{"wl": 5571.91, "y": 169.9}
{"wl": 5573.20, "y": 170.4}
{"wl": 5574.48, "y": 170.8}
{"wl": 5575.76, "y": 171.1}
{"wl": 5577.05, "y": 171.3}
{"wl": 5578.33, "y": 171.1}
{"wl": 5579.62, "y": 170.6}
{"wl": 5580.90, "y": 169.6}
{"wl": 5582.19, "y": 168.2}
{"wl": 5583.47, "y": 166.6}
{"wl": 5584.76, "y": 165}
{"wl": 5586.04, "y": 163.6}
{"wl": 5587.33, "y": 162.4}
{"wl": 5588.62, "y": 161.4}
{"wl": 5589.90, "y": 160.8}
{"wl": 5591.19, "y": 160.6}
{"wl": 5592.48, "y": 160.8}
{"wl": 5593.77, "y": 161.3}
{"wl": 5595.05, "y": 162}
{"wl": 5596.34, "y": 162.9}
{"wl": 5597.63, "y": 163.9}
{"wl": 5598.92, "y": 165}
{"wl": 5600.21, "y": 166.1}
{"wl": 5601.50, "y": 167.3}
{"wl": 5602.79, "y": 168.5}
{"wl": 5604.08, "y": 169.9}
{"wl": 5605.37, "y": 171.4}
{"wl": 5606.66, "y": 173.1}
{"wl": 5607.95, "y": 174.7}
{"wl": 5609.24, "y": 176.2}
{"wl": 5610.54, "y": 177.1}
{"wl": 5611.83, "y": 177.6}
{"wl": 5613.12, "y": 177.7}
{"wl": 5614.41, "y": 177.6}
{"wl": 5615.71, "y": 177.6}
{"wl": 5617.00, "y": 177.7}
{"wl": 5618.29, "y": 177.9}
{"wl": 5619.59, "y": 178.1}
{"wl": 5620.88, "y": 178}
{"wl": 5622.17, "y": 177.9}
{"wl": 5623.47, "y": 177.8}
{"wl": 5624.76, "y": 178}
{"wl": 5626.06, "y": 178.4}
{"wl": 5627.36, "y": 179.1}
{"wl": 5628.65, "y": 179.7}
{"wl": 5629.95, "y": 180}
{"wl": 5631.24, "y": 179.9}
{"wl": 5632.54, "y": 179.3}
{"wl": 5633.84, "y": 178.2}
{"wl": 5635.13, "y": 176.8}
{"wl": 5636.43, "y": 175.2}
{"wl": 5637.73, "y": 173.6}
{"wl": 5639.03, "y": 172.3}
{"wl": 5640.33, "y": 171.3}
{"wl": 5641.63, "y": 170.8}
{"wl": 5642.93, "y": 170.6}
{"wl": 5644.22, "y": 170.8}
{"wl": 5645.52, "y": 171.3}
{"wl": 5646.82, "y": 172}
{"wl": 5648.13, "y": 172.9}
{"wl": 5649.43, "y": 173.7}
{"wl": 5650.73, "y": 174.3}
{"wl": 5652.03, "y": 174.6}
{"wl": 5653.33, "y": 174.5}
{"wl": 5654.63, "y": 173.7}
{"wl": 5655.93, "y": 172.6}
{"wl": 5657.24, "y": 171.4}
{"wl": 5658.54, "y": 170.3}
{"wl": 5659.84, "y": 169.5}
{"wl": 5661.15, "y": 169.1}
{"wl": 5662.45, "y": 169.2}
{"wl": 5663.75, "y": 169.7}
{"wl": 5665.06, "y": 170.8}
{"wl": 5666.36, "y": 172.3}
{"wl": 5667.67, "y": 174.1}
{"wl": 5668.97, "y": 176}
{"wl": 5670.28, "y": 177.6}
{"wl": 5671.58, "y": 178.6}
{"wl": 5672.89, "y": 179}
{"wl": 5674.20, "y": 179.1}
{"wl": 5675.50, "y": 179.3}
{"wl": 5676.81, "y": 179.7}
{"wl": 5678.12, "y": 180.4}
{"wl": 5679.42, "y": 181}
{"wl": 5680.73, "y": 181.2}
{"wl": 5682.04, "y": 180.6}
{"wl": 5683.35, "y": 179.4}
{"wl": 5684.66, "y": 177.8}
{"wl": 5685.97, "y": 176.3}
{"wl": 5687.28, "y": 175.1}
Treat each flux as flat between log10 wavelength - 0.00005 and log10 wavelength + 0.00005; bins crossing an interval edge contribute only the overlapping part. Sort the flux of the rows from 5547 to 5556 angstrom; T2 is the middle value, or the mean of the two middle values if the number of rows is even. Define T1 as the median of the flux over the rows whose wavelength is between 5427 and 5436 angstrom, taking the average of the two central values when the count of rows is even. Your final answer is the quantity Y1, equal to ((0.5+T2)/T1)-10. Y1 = -8.94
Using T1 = 174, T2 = 184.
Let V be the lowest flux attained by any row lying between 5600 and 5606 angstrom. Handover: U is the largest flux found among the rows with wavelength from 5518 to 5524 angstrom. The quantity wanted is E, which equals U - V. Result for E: 7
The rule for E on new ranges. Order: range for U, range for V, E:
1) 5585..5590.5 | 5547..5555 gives -20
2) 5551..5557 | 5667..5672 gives 10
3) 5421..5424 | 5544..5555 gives -2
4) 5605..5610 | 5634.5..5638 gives 3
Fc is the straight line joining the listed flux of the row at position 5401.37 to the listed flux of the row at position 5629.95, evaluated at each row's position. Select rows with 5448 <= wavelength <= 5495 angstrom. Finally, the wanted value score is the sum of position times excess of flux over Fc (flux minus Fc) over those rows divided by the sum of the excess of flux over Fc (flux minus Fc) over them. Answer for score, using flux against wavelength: 5470.2 angstrom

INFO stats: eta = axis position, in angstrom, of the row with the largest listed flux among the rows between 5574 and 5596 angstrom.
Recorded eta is 5577.05 angstrom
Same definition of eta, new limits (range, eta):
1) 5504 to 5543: 5542.48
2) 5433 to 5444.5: 5443.83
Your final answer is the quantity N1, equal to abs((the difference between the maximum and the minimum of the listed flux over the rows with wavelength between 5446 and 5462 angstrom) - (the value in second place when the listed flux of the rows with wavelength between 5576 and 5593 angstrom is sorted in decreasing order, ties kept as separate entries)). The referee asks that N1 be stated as 164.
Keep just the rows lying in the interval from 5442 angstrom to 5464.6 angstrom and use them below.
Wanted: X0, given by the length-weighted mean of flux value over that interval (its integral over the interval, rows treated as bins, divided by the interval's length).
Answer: 173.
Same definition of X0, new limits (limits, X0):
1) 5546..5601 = 172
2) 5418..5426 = 181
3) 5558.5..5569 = 175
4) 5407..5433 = 179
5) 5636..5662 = 172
